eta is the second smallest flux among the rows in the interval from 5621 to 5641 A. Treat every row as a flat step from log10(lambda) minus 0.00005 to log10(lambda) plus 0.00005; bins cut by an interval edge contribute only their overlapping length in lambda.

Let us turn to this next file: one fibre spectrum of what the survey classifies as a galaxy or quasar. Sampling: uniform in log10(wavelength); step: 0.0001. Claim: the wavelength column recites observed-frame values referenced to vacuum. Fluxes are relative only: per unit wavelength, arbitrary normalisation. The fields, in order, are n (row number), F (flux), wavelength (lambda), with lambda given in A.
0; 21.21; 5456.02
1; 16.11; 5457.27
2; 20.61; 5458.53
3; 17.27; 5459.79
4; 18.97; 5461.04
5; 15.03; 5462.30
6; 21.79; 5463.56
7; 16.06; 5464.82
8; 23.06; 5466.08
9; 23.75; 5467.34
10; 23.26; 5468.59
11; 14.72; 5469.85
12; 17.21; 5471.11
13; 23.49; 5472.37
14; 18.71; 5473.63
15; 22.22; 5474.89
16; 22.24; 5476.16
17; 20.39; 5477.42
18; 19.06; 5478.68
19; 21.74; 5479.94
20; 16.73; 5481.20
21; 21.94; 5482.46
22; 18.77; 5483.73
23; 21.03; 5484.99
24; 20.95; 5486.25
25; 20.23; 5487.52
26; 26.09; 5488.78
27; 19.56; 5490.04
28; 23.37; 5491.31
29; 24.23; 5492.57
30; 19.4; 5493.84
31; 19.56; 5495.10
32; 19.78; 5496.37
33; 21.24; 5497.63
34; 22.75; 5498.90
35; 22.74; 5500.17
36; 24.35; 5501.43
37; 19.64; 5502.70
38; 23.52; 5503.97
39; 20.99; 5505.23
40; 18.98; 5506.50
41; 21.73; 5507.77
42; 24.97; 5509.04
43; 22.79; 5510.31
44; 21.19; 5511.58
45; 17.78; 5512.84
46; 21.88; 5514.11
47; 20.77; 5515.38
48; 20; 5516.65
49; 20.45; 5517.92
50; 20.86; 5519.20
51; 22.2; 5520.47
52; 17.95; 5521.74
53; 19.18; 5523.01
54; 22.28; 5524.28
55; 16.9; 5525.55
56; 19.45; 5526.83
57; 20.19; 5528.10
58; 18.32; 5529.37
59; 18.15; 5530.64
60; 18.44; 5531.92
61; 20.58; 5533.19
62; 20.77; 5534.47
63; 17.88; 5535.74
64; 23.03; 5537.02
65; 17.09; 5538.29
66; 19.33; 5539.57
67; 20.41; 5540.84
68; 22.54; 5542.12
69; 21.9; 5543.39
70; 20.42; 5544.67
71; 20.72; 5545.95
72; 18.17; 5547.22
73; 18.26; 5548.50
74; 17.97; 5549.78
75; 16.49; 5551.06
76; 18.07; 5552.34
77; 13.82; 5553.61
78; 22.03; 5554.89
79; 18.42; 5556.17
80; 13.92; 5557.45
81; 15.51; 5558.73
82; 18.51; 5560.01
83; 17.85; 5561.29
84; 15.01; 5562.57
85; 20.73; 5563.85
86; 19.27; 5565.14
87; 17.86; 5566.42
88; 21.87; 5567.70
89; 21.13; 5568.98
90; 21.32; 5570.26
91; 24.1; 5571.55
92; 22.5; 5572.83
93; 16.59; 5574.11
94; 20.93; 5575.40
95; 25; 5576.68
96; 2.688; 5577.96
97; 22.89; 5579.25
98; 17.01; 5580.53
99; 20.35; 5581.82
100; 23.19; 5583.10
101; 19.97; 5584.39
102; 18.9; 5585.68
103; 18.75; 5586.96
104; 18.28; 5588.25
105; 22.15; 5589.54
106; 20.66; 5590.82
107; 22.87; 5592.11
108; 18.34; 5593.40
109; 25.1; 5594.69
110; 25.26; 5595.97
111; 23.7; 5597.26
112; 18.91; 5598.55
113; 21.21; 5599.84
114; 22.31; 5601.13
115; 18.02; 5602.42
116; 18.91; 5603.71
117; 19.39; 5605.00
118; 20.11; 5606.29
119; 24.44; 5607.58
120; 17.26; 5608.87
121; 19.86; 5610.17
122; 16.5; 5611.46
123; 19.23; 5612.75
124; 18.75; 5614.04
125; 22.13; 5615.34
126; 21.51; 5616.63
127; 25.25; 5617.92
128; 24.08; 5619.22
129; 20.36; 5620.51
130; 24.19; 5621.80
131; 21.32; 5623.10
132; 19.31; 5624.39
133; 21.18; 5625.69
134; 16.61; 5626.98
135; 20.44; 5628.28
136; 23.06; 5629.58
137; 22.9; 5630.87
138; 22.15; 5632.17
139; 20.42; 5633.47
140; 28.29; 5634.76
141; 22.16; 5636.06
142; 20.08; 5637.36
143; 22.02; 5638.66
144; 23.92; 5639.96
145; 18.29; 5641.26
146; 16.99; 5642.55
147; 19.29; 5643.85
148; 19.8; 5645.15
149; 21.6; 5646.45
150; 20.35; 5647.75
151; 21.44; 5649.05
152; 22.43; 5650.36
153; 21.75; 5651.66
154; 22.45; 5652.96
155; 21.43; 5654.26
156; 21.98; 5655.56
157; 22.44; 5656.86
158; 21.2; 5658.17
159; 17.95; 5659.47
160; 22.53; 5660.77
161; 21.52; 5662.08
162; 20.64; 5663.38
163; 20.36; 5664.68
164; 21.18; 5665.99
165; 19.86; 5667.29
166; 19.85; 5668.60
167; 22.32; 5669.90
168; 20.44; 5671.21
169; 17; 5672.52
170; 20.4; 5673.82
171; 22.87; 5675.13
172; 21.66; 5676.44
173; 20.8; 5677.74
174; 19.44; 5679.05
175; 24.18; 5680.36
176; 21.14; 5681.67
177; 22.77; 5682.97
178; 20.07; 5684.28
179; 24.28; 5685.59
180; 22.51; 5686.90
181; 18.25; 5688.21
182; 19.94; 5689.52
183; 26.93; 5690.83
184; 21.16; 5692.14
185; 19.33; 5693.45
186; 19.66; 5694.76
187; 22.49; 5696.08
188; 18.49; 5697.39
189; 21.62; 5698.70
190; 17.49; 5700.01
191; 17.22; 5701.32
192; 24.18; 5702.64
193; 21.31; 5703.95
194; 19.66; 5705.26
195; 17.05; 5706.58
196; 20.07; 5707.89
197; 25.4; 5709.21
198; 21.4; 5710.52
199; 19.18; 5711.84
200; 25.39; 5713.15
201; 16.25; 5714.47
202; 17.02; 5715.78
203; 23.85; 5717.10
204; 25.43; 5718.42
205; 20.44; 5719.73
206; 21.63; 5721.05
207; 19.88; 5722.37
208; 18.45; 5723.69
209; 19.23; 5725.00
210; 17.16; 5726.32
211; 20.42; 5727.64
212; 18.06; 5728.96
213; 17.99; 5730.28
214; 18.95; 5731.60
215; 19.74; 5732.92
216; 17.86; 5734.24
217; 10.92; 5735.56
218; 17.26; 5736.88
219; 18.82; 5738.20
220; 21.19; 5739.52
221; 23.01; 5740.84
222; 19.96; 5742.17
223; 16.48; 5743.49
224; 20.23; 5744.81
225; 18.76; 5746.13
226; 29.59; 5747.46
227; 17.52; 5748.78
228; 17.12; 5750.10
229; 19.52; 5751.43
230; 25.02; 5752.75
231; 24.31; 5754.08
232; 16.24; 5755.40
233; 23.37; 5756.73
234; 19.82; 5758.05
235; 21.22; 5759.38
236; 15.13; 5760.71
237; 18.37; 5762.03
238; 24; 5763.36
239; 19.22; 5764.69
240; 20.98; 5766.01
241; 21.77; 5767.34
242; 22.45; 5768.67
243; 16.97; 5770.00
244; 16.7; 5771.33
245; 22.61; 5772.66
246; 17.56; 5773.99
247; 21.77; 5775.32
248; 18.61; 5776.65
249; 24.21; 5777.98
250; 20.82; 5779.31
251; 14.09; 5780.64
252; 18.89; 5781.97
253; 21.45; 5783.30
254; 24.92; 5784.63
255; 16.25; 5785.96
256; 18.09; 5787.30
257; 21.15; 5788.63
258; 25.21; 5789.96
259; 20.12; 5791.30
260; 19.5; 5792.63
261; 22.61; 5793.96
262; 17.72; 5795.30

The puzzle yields 19.31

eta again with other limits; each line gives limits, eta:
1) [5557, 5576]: 15.01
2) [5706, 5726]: 17.02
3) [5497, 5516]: 18.98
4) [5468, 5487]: 16.73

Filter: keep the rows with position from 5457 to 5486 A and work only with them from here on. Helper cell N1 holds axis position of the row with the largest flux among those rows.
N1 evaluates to 5467.34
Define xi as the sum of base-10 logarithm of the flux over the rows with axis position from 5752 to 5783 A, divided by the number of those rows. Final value 1.30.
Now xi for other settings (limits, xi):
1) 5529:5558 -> 1.27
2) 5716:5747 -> 1.28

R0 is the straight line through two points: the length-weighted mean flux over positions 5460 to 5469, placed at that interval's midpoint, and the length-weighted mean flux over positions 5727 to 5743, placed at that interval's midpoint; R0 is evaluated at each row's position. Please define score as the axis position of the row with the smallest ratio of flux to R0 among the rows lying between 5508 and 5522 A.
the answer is 5512.84 A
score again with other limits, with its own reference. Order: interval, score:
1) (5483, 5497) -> 5483.73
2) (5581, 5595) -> 5588.25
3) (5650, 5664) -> 5659.47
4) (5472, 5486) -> 5481.20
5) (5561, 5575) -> 5562.57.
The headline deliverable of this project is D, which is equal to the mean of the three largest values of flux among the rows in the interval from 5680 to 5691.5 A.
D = 25.1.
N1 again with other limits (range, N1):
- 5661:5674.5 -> 5669.90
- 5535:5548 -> 5537.02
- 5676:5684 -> 5680.36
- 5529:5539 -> 5537.02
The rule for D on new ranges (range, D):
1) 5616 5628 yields 24.5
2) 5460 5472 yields 23.4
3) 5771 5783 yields 22.9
